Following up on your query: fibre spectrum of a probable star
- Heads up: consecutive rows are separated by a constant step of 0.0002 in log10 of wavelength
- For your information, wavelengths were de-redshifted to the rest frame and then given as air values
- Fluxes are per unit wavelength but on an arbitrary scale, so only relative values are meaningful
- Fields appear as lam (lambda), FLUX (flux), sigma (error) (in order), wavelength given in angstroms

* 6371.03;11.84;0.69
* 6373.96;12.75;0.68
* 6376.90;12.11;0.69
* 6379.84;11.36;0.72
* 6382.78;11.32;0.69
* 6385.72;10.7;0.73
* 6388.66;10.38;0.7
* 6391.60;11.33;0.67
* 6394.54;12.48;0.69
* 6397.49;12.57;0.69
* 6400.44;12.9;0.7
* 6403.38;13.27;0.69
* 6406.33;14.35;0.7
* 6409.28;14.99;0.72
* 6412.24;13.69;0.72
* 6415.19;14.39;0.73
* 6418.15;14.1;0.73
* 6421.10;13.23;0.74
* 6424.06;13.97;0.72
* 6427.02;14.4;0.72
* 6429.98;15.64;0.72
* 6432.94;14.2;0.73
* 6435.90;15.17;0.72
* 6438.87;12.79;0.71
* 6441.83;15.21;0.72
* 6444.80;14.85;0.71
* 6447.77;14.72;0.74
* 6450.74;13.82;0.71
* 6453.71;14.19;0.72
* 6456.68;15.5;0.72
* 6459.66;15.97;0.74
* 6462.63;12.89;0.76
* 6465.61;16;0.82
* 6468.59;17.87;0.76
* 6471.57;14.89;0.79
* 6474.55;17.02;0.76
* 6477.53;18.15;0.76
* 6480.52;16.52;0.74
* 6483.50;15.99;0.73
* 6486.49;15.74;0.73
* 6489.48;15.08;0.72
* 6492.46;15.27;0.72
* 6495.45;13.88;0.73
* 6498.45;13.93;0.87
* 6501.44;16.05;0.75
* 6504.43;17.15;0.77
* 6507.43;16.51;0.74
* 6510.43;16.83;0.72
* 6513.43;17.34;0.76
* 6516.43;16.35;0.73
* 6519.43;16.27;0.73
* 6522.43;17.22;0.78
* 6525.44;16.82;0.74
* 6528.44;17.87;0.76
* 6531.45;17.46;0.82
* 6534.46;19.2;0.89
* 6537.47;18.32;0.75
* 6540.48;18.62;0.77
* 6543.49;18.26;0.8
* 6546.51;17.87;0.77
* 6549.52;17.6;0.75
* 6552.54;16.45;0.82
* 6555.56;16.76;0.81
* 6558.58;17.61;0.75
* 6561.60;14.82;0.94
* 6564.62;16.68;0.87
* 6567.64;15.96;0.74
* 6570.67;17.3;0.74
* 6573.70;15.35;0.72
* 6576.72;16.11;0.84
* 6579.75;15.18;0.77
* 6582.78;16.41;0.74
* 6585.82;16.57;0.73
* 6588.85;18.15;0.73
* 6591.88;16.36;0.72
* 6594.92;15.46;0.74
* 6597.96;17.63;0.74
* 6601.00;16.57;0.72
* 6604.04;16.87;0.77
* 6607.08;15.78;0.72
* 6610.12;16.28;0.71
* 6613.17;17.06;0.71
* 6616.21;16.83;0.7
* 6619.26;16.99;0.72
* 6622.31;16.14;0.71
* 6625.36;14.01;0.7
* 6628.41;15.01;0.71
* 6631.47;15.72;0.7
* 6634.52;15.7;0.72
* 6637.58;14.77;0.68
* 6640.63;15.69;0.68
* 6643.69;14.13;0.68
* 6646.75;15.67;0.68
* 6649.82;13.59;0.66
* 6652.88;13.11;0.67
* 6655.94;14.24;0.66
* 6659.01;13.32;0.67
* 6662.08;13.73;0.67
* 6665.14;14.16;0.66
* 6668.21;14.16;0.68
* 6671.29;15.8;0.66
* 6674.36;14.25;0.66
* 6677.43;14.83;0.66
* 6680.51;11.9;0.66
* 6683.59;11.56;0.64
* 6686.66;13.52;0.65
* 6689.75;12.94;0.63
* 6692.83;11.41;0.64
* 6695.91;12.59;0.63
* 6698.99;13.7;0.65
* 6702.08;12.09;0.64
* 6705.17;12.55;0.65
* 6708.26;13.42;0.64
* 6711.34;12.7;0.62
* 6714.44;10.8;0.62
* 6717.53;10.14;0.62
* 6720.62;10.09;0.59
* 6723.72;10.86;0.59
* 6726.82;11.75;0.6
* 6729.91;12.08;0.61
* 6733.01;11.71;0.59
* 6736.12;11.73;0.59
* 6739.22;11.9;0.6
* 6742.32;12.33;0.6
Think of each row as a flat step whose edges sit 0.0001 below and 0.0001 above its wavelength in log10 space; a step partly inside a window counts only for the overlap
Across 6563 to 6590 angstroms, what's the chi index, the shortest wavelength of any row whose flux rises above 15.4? 6564.62 angstroms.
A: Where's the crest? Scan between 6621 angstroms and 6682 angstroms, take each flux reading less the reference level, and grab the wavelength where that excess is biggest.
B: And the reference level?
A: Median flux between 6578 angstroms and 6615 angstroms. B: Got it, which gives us 6622.31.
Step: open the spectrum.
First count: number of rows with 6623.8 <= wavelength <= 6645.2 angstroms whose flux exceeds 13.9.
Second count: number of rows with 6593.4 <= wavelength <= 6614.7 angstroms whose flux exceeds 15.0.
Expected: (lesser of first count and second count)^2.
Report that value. 49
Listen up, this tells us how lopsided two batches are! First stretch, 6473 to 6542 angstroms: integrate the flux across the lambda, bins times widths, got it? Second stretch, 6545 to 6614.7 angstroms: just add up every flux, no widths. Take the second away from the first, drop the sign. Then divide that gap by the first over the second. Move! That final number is 255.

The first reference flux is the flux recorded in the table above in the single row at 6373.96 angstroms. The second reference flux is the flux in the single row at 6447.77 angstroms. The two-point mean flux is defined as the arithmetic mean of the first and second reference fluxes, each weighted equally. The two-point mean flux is 13.7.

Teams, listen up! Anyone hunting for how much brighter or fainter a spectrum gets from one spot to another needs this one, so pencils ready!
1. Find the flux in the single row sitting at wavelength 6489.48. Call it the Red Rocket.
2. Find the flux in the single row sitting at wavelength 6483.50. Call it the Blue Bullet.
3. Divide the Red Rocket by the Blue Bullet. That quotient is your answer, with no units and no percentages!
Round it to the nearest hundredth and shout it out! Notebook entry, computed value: 0.94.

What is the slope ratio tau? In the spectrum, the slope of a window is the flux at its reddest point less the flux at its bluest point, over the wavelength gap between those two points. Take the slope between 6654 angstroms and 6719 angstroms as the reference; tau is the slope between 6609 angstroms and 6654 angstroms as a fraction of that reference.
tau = 1.1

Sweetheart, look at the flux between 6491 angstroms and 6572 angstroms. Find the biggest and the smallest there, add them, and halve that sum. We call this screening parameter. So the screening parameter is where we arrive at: 16.5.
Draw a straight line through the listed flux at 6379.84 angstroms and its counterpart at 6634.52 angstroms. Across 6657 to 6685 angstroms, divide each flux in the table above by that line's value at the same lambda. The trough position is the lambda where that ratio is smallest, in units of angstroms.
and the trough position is 6683.59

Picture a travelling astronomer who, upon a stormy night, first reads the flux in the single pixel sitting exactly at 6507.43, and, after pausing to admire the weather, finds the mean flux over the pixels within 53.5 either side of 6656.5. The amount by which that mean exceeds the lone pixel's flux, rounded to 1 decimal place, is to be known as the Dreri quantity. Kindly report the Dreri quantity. -2.1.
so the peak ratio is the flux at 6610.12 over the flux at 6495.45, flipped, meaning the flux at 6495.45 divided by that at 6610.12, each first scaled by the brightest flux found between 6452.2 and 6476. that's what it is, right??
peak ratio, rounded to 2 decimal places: 0.85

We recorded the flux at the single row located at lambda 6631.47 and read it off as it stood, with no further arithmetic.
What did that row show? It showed 15.72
